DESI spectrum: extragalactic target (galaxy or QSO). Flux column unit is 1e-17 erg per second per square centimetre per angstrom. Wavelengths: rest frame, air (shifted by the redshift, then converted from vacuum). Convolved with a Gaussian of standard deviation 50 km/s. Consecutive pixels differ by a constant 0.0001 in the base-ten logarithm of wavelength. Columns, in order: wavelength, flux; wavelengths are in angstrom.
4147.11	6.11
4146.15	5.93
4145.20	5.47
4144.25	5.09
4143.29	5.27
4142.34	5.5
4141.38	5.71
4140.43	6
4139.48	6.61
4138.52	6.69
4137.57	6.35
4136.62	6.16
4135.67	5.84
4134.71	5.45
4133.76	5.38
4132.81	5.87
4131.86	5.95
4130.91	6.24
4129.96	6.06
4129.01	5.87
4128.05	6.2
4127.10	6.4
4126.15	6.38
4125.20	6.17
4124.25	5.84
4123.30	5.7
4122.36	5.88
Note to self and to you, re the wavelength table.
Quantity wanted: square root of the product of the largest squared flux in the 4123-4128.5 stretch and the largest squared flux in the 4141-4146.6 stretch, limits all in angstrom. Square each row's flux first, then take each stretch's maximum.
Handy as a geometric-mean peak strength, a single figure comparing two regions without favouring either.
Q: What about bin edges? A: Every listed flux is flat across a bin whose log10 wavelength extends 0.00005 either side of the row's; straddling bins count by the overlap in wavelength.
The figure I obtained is 38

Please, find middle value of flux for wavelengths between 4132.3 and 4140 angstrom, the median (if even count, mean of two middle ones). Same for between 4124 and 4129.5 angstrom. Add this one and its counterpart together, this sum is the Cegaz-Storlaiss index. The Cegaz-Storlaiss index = 12.2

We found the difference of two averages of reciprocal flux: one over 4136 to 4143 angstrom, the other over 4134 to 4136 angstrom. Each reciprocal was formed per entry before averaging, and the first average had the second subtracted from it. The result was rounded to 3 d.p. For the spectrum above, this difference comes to -0.014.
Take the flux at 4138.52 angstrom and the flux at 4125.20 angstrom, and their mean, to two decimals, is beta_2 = 6.43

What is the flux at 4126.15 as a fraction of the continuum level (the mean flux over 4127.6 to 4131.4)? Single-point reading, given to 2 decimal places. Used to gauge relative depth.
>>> 1.05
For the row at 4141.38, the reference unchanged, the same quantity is 0.94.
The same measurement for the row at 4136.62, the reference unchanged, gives 1.01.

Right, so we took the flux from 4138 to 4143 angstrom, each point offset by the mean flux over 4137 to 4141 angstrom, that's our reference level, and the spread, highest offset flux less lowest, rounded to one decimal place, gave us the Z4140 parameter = 1.2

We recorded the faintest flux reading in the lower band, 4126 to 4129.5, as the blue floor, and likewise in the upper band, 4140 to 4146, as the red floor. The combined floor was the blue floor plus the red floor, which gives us 11.0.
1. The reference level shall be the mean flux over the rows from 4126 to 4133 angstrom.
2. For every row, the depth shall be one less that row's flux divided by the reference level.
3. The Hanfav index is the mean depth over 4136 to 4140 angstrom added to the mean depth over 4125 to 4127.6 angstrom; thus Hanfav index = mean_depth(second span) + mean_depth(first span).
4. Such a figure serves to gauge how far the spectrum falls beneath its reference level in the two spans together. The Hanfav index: -0.09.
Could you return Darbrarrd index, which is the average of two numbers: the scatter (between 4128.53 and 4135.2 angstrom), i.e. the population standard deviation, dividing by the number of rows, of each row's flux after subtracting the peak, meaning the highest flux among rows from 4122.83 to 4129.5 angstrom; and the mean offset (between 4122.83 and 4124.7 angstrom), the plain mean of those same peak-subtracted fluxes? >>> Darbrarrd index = -0.17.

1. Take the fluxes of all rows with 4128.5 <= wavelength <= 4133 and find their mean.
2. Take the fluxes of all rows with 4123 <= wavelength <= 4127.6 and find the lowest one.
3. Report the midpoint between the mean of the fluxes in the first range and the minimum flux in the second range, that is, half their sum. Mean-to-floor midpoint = 5.85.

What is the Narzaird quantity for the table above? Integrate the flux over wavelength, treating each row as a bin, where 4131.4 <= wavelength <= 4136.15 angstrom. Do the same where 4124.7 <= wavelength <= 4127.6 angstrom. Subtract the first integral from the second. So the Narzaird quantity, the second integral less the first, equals -9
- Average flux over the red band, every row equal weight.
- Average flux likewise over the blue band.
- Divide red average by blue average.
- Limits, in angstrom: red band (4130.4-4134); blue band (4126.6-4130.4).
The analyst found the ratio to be 0.96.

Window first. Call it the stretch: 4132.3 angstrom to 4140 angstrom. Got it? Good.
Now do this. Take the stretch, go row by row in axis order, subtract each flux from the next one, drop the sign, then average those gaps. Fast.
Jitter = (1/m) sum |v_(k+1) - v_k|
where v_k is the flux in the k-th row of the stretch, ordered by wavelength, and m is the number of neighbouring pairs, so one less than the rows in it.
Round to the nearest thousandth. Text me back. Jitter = 0.269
